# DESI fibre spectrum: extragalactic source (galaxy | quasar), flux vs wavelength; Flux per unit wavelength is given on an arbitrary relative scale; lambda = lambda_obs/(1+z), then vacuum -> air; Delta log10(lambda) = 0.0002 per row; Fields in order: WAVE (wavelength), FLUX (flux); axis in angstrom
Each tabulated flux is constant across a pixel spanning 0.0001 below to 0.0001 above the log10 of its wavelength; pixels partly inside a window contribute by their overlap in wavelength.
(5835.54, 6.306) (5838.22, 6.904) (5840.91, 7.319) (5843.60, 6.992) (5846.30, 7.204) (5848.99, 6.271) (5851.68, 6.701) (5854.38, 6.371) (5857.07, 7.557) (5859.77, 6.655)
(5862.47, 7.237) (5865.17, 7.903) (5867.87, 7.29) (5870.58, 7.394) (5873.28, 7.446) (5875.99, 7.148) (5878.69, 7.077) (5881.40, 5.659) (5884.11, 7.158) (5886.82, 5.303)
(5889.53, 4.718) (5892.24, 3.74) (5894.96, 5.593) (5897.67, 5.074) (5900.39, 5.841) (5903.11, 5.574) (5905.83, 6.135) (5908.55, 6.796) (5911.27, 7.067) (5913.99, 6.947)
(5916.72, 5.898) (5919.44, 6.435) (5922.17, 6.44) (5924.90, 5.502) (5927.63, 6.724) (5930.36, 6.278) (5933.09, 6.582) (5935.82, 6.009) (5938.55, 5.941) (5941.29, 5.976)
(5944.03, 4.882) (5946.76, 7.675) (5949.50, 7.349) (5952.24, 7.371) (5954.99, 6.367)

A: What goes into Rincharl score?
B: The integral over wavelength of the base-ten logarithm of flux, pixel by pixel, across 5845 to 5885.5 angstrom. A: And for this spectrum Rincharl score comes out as 34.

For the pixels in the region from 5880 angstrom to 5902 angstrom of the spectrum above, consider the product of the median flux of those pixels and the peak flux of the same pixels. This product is 39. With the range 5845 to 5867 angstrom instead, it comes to 55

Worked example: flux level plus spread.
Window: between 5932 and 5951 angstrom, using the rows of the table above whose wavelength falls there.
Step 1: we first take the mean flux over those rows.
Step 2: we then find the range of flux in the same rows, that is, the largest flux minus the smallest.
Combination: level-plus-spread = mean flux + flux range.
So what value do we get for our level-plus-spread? 9.14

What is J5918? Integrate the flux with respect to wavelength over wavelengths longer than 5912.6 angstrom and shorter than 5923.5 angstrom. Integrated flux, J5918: 70.1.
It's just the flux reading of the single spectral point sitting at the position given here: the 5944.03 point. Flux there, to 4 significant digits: 4.882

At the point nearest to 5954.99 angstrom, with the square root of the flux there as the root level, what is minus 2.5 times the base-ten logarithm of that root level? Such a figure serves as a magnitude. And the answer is -1.00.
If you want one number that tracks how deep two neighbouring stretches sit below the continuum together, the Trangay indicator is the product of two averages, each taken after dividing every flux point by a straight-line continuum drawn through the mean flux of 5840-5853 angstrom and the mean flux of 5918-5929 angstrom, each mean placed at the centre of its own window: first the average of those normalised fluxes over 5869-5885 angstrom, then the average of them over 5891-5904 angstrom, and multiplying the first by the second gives 0.84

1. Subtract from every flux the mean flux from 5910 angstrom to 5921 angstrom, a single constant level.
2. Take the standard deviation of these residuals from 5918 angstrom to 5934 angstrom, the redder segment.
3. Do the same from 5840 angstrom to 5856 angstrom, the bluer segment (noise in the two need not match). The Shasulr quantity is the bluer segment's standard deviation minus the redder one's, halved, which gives 0.00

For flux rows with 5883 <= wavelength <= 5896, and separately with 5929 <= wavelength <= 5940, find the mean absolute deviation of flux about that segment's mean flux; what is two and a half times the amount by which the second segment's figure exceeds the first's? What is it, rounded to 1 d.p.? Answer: -1.6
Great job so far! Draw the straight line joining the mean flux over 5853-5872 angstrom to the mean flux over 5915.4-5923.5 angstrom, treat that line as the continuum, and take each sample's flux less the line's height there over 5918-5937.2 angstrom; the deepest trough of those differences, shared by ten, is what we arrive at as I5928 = -0.067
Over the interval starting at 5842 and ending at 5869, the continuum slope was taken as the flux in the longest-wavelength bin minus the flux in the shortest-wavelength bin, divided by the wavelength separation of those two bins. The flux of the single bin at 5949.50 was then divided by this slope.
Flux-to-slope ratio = 599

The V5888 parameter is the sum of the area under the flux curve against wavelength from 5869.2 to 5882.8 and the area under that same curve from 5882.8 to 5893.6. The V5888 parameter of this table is 151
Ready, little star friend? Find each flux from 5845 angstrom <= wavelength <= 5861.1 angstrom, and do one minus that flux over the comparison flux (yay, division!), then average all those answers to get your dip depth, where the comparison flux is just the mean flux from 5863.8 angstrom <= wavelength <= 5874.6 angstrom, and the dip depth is 0.10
